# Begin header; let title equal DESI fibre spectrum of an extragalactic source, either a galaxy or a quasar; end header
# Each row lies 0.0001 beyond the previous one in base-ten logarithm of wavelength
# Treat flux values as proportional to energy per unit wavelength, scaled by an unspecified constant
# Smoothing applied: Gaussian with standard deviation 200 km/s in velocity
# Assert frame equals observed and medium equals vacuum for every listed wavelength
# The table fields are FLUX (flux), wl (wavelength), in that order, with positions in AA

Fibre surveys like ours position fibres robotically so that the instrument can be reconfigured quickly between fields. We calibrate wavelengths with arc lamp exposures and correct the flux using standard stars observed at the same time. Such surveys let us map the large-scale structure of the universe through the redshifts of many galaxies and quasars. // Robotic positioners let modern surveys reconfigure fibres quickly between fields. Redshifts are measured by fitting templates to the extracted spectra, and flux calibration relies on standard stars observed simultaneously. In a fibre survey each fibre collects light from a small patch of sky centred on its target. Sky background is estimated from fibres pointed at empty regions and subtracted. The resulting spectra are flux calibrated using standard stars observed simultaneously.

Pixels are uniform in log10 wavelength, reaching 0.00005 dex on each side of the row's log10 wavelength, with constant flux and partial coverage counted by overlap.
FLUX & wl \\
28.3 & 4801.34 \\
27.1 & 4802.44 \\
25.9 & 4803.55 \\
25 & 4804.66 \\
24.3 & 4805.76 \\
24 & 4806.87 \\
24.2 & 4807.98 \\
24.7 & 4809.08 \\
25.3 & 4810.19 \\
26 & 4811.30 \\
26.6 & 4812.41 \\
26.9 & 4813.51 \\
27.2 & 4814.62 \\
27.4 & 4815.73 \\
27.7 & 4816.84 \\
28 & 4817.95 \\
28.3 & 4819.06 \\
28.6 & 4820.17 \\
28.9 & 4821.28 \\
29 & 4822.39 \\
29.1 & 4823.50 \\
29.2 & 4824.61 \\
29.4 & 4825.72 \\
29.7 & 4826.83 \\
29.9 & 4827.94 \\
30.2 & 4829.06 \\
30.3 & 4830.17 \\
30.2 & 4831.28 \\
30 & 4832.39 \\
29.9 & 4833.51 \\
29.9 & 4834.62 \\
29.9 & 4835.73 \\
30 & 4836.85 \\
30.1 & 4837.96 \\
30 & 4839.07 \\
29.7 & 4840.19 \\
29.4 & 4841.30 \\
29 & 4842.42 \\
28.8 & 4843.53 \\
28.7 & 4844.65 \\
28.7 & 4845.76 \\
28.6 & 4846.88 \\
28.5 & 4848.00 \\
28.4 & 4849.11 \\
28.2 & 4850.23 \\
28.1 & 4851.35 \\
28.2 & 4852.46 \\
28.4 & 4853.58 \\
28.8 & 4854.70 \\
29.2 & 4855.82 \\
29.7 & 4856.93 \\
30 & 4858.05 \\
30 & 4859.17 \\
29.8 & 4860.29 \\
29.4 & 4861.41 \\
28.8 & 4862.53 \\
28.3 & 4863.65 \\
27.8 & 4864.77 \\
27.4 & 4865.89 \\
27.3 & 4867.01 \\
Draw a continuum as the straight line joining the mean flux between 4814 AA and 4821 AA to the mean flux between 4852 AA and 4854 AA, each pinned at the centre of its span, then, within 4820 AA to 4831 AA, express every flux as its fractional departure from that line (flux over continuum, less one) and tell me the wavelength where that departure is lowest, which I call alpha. 4820.17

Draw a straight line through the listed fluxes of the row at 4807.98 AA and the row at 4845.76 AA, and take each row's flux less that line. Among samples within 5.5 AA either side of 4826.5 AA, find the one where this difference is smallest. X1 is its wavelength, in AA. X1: 4824.61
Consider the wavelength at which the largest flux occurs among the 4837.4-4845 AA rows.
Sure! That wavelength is 4837.96 AA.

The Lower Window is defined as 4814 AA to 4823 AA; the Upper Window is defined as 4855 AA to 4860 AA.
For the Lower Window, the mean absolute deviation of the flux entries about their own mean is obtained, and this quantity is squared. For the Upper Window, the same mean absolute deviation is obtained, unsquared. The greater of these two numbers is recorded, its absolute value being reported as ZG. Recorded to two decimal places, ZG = 0.32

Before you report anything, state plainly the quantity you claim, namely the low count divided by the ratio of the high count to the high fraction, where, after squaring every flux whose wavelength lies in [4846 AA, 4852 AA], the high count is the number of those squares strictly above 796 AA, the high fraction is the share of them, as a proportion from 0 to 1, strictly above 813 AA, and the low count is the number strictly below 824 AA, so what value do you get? 0.33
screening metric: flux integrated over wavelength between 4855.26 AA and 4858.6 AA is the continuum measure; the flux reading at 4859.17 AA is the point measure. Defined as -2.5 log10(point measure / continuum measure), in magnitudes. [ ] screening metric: 1.3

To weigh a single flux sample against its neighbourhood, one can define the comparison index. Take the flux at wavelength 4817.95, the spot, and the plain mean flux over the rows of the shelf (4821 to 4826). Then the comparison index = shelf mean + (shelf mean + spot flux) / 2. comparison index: 57.7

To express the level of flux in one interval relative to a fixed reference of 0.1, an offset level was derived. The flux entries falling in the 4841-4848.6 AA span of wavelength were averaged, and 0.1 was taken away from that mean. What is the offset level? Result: 28.7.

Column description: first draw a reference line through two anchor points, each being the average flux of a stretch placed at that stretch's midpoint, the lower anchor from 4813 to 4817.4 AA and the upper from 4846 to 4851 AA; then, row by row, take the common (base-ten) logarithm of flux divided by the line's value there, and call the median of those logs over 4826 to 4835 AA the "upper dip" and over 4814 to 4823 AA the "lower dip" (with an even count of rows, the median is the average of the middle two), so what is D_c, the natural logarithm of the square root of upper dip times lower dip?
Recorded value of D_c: -3.9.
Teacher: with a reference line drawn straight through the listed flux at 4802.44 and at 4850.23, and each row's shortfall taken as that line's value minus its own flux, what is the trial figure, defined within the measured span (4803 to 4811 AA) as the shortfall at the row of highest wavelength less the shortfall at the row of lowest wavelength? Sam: 0.8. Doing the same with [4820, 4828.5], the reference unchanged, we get -1.1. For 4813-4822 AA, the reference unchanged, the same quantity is -1.8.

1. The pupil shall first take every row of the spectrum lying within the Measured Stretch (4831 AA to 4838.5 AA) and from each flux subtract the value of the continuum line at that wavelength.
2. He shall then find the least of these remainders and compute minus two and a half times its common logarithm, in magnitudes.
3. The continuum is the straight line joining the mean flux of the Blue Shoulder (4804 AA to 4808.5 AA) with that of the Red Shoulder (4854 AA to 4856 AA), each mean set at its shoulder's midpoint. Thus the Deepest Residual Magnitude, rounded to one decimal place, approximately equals -1.1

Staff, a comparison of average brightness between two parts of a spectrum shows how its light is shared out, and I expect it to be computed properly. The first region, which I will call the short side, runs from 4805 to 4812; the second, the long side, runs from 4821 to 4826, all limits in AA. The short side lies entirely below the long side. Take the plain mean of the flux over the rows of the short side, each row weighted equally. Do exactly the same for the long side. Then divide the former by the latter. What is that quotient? 0.85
